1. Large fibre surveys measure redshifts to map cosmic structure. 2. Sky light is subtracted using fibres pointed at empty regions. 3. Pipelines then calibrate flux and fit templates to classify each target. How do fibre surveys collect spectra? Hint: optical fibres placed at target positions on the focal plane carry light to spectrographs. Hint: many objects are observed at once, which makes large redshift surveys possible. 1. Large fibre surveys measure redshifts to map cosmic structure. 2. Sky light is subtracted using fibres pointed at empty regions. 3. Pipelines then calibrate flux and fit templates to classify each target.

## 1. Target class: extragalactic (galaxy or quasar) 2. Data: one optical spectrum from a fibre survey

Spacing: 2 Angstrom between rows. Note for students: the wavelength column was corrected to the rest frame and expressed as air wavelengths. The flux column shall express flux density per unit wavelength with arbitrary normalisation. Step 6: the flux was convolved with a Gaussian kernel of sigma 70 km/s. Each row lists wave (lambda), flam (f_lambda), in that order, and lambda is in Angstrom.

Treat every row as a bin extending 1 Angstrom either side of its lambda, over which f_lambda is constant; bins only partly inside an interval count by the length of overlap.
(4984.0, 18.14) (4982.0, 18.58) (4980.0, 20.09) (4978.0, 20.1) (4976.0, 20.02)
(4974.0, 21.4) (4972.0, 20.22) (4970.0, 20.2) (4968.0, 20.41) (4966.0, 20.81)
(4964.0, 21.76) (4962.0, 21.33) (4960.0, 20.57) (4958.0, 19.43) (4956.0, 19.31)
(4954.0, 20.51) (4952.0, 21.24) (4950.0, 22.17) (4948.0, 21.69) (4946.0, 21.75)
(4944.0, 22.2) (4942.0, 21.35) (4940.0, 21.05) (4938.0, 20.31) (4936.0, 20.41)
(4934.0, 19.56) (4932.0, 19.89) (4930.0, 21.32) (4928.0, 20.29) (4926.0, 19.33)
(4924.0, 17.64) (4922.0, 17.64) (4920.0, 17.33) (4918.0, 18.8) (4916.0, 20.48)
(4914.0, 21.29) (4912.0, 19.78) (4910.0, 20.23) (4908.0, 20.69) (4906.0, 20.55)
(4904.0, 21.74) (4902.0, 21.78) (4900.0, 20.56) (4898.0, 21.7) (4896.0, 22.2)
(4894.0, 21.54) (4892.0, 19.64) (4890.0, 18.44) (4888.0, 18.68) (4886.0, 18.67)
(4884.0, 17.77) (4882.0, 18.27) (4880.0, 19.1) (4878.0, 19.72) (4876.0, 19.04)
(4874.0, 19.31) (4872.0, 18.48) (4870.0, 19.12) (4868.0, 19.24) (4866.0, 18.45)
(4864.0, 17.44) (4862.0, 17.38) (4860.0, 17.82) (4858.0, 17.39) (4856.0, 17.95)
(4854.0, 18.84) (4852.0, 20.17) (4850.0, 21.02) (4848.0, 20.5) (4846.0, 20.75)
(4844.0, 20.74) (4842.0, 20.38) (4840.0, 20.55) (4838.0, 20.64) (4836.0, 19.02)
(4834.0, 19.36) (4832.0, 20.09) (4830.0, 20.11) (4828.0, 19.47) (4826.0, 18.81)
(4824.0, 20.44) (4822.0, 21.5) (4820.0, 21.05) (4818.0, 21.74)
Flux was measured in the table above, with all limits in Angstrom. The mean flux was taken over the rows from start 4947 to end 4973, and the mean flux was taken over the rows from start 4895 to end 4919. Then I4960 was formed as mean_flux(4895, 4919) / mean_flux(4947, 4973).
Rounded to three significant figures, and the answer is 1.00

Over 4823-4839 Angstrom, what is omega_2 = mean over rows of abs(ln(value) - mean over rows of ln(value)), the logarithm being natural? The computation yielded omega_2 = 0.029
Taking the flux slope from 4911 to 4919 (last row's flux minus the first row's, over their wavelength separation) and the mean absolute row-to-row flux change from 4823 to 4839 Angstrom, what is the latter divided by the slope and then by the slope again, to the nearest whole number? 30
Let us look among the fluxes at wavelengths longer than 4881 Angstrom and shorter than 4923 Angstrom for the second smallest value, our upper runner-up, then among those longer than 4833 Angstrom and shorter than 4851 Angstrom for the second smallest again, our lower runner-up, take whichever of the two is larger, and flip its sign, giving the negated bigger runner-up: -19.36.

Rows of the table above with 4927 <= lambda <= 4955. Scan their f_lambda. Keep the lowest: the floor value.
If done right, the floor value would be 19.56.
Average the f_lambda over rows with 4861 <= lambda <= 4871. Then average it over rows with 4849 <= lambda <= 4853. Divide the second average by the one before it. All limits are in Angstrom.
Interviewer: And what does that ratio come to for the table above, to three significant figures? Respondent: 1.12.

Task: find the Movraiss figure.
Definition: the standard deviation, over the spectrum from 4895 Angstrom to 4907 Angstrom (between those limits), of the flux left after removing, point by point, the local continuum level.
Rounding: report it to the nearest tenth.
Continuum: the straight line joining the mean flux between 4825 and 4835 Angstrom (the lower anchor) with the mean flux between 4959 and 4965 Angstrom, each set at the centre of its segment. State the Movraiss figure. 0.7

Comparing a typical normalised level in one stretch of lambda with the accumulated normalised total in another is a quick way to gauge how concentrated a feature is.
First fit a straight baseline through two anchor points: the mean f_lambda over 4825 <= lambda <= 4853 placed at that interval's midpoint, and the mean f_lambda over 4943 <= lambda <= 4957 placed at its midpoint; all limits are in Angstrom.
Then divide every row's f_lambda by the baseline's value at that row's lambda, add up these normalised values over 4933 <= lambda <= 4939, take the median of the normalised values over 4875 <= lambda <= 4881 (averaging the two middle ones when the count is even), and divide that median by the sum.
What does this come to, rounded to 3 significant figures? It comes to 0.326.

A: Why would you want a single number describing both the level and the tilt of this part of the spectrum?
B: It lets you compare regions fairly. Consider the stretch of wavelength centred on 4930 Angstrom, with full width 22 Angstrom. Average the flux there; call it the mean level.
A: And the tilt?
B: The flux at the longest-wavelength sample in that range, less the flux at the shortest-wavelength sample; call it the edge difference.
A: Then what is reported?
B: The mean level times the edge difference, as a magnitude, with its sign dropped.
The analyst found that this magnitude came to 73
